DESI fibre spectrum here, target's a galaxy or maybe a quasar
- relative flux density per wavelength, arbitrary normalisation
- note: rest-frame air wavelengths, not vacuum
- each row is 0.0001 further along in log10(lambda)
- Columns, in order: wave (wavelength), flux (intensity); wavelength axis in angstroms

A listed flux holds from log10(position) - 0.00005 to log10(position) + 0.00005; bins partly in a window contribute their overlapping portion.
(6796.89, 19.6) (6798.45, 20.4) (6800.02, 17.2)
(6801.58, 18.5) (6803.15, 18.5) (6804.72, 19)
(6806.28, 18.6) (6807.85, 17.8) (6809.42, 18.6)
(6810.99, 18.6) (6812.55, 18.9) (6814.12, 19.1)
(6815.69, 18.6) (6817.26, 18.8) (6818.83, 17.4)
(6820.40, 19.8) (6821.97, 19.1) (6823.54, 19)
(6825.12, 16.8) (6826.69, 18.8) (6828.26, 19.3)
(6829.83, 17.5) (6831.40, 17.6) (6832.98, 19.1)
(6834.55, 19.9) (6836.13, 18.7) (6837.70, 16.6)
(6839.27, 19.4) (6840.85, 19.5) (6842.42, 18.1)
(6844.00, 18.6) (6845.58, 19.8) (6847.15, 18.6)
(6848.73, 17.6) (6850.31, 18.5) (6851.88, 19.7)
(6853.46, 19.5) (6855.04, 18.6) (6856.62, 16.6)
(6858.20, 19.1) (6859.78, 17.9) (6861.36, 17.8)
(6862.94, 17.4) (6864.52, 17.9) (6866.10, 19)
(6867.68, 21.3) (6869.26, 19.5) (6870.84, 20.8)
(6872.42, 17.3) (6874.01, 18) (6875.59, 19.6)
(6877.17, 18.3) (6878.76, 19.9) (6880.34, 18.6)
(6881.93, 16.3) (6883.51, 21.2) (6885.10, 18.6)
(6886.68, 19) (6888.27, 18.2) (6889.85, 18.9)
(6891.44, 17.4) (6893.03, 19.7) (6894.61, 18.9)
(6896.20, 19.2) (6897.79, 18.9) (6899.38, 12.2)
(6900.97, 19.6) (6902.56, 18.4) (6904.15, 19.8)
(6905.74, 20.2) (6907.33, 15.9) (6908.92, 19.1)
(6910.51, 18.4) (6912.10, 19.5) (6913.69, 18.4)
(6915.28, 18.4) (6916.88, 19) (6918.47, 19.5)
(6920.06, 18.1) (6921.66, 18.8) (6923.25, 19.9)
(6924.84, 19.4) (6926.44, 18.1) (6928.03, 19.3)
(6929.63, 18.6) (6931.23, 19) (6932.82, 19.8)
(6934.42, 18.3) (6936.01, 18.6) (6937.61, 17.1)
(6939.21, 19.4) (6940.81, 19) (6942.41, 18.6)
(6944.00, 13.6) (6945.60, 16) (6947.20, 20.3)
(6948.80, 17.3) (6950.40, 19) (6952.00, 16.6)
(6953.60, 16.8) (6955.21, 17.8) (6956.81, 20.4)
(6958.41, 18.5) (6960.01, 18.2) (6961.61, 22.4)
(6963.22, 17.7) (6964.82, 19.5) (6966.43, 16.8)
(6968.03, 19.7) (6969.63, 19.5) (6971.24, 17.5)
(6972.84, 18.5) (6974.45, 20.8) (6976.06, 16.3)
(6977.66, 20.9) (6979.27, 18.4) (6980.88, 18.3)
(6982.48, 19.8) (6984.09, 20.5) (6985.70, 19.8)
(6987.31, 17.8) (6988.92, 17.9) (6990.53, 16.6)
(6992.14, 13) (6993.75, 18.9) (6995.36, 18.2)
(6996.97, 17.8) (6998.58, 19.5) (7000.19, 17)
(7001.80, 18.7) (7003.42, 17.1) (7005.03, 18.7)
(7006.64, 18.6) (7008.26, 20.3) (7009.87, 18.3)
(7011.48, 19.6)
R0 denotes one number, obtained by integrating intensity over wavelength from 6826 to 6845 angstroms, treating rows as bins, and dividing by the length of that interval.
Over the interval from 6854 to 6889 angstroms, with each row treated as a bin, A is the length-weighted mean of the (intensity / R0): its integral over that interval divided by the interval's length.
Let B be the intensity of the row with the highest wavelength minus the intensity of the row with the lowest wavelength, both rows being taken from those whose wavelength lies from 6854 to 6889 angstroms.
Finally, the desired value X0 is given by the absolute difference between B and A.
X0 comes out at 1.4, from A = 1.00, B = 0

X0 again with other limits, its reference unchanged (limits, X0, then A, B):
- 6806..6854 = 0.1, 1.00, 1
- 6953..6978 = 3.1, 1.01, 4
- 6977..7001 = 4.9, 0.98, -4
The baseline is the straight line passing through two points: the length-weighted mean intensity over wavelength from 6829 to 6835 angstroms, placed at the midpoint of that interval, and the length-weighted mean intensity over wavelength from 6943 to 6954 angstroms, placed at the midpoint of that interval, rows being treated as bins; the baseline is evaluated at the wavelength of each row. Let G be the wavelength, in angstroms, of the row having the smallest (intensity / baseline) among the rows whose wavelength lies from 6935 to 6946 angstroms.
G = 6944.00 angstroms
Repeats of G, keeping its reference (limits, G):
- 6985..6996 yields 6992.14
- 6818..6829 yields 6825.12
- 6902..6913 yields 6907.33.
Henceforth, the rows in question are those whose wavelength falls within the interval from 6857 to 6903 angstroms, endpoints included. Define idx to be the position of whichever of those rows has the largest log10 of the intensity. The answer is 6867.68 angstroms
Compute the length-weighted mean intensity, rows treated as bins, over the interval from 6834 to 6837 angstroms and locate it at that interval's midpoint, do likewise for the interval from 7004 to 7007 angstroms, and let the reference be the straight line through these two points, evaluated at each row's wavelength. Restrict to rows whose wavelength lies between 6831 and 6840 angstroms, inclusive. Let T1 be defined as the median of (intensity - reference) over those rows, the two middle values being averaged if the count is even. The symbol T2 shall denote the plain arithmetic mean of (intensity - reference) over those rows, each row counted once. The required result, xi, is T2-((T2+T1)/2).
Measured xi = -0.17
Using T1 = -0.3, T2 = -0.6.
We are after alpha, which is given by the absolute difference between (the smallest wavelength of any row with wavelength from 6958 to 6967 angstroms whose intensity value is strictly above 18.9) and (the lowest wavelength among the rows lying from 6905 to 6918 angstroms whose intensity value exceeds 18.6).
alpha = 55.9 angstroms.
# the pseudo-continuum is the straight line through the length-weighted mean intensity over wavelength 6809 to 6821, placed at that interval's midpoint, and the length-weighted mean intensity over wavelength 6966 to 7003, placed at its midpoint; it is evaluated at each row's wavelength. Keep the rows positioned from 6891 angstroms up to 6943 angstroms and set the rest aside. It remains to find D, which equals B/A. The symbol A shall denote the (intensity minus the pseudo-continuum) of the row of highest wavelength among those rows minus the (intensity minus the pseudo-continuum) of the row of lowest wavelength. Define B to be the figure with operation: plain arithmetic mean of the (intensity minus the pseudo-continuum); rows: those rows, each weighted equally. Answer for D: 0.09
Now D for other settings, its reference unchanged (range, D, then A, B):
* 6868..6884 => 0.21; 1.7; 0.36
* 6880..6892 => 0.04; -1.2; -0.04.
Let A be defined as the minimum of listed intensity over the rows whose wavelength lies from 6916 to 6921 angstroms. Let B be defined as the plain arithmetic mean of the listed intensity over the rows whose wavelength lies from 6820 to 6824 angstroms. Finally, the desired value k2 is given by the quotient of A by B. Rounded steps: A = 18.1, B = 19.3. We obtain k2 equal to 0.94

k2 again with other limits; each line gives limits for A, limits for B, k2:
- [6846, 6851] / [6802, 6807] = 0.94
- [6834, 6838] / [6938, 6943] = 0.87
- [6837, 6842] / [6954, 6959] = 0.88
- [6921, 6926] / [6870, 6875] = 1.01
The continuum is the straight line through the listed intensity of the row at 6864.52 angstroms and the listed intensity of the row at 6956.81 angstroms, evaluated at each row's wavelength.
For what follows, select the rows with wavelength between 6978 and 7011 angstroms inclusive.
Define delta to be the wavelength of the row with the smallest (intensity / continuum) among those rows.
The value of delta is 6992.14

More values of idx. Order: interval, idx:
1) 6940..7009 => 6961.61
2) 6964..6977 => 6974.45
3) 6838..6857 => 6845.58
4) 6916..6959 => 6956.81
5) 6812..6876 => 6867.68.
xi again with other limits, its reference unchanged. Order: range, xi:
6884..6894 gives -0.06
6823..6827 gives -0.30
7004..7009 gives 0.25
